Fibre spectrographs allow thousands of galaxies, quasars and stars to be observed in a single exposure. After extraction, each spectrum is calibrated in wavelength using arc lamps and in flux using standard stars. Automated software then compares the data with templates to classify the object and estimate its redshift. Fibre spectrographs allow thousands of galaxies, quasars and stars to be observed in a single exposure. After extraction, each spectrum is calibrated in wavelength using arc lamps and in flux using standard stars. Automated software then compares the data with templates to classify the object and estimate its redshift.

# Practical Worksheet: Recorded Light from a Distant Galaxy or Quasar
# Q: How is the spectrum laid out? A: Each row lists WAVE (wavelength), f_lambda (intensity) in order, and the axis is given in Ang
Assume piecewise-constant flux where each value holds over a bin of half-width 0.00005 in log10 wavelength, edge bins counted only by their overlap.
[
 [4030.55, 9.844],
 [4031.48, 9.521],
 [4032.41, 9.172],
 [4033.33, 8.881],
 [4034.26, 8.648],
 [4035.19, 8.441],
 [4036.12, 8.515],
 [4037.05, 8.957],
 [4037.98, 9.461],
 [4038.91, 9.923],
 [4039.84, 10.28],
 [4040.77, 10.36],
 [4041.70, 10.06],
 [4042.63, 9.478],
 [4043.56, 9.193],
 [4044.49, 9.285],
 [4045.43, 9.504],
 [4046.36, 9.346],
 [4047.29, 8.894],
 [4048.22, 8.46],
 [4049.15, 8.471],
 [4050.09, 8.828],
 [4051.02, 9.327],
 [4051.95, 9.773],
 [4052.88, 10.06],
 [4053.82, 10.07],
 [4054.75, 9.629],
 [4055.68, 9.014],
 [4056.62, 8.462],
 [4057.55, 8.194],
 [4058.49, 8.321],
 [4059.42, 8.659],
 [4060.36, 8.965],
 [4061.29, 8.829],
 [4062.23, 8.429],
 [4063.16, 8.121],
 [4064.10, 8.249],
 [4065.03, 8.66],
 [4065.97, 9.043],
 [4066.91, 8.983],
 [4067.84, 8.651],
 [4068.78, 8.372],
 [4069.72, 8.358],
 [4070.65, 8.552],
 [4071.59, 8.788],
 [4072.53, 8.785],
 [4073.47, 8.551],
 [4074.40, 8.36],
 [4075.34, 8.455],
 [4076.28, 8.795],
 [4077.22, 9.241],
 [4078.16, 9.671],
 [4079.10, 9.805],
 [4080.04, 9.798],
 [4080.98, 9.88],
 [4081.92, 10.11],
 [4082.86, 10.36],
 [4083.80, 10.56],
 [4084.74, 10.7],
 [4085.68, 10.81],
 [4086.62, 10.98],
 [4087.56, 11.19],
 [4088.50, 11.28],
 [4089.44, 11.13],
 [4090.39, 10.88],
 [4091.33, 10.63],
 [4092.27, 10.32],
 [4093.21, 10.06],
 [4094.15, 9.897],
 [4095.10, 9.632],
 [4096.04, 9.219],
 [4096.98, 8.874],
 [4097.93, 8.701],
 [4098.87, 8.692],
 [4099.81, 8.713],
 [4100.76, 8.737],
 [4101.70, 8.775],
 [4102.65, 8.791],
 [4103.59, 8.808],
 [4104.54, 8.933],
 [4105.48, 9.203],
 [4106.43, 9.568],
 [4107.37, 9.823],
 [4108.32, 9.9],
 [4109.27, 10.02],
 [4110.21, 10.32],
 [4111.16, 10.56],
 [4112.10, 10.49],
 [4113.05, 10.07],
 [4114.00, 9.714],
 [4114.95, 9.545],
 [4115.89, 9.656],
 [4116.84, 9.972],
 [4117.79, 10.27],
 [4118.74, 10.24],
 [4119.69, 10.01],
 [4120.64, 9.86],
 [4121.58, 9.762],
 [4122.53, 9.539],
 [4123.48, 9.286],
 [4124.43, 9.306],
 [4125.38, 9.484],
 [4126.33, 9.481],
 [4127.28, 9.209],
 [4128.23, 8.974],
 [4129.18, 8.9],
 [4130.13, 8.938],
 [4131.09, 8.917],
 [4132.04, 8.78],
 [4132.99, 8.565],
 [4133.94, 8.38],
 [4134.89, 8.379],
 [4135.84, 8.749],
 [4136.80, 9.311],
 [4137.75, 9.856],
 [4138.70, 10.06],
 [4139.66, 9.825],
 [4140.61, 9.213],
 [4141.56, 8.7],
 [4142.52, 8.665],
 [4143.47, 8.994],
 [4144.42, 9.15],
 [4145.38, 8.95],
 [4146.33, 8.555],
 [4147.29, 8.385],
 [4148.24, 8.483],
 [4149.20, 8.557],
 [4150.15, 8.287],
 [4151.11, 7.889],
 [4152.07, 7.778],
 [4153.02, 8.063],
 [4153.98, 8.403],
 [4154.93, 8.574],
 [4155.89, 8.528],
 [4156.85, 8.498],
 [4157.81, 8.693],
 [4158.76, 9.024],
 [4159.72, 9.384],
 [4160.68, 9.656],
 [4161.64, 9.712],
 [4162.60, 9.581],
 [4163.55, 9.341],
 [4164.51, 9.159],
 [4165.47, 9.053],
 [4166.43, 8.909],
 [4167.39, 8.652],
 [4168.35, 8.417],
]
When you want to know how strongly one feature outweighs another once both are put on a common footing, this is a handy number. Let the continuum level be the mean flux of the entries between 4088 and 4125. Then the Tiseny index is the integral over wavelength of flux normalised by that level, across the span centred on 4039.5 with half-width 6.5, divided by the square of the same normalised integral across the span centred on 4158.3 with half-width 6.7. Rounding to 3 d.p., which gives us 0.083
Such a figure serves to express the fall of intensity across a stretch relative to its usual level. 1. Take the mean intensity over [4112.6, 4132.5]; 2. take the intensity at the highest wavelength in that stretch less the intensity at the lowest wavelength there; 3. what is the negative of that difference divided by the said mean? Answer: 0.14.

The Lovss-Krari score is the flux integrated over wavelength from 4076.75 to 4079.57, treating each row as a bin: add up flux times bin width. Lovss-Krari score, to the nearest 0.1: 27.0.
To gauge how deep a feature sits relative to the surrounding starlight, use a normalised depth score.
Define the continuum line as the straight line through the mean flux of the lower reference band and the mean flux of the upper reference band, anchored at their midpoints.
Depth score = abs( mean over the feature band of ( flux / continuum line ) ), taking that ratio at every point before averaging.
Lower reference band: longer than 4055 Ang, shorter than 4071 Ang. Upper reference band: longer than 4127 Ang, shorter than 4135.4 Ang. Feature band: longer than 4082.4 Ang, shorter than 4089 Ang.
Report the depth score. 1.25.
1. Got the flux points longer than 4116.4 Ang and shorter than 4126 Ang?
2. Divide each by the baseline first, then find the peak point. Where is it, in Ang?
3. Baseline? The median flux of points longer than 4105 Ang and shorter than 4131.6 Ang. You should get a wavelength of 4117.79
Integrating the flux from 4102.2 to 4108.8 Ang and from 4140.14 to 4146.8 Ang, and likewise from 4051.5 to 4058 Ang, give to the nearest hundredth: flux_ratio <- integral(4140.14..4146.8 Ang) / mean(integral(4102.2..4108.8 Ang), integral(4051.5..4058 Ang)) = 0.97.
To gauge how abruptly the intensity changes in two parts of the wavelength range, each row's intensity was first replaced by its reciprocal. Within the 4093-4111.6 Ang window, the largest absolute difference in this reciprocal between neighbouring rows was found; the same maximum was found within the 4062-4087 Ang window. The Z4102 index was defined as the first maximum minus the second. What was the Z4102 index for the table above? -0.001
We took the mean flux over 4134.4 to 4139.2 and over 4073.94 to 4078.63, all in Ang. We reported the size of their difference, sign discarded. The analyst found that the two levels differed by 0.37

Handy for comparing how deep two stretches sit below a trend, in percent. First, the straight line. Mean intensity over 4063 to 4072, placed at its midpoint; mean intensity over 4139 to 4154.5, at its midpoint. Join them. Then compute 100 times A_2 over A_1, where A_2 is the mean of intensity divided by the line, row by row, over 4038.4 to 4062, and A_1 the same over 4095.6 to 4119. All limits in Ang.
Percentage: 98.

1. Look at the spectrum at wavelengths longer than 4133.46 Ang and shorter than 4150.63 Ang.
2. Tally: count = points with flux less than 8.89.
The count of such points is 10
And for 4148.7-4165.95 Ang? 10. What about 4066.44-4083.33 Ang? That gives 10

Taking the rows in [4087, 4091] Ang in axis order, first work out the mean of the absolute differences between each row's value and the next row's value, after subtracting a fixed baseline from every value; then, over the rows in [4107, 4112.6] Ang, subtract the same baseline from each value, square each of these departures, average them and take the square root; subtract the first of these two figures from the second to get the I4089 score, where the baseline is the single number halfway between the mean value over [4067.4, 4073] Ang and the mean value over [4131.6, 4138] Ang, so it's 1.3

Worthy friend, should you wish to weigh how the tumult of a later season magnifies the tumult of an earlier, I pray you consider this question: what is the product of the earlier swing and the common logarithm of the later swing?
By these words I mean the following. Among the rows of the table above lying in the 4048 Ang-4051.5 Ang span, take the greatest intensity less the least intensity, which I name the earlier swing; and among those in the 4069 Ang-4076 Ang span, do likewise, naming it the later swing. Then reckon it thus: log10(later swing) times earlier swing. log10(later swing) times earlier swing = -0.3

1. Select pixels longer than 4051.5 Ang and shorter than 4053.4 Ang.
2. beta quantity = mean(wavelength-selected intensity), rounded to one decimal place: 9.9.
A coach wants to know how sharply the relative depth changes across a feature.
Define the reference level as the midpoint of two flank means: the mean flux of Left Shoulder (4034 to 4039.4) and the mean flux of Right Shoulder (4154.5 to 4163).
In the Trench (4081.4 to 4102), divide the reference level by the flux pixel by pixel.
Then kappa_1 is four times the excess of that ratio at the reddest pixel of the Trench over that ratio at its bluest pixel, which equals 0.54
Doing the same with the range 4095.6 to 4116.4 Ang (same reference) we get -0.18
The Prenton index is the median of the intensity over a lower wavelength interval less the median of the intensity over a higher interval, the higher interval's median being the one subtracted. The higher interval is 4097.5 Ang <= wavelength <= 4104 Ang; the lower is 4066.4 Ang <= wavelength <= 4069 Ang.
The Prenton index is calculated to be -0.1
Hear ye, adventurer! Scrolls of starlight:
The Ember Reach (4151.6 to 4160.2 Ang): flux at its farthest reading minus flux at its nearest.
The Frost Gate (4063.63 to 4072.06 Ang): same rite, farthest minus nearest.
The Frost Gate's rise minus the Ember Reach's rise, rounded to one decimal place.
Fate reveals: -1.1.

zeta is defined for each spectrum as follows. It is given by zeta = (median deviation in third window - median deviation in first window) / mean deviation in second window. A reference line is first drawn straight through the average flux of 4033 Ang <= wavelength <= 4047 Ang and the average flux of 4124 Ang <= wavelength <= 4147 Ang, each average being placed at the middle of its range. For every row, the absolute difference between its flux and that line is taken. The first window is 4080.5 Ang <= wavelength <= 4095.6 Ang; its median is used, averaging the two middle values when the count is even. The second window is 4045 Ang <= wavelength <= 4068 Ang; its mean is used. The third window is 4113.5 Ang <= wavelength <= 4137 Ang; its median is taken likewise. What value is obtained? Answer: -1.7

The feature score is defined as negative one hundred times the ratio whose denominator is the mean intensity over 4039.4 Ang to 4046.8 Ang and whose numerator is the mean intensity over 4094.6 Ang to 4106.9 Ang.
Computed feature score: -93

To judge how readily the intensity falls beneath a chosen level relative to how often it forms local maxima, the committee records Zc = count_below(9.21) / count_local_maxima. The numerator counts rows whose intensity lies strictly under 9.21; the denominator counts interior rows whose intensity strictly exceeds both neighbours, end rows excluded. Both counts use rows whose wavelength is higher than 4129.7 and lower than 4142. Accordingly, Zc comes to 8.0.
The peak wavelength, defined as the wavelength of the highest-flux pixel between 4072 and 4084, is 4083.80 Ang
